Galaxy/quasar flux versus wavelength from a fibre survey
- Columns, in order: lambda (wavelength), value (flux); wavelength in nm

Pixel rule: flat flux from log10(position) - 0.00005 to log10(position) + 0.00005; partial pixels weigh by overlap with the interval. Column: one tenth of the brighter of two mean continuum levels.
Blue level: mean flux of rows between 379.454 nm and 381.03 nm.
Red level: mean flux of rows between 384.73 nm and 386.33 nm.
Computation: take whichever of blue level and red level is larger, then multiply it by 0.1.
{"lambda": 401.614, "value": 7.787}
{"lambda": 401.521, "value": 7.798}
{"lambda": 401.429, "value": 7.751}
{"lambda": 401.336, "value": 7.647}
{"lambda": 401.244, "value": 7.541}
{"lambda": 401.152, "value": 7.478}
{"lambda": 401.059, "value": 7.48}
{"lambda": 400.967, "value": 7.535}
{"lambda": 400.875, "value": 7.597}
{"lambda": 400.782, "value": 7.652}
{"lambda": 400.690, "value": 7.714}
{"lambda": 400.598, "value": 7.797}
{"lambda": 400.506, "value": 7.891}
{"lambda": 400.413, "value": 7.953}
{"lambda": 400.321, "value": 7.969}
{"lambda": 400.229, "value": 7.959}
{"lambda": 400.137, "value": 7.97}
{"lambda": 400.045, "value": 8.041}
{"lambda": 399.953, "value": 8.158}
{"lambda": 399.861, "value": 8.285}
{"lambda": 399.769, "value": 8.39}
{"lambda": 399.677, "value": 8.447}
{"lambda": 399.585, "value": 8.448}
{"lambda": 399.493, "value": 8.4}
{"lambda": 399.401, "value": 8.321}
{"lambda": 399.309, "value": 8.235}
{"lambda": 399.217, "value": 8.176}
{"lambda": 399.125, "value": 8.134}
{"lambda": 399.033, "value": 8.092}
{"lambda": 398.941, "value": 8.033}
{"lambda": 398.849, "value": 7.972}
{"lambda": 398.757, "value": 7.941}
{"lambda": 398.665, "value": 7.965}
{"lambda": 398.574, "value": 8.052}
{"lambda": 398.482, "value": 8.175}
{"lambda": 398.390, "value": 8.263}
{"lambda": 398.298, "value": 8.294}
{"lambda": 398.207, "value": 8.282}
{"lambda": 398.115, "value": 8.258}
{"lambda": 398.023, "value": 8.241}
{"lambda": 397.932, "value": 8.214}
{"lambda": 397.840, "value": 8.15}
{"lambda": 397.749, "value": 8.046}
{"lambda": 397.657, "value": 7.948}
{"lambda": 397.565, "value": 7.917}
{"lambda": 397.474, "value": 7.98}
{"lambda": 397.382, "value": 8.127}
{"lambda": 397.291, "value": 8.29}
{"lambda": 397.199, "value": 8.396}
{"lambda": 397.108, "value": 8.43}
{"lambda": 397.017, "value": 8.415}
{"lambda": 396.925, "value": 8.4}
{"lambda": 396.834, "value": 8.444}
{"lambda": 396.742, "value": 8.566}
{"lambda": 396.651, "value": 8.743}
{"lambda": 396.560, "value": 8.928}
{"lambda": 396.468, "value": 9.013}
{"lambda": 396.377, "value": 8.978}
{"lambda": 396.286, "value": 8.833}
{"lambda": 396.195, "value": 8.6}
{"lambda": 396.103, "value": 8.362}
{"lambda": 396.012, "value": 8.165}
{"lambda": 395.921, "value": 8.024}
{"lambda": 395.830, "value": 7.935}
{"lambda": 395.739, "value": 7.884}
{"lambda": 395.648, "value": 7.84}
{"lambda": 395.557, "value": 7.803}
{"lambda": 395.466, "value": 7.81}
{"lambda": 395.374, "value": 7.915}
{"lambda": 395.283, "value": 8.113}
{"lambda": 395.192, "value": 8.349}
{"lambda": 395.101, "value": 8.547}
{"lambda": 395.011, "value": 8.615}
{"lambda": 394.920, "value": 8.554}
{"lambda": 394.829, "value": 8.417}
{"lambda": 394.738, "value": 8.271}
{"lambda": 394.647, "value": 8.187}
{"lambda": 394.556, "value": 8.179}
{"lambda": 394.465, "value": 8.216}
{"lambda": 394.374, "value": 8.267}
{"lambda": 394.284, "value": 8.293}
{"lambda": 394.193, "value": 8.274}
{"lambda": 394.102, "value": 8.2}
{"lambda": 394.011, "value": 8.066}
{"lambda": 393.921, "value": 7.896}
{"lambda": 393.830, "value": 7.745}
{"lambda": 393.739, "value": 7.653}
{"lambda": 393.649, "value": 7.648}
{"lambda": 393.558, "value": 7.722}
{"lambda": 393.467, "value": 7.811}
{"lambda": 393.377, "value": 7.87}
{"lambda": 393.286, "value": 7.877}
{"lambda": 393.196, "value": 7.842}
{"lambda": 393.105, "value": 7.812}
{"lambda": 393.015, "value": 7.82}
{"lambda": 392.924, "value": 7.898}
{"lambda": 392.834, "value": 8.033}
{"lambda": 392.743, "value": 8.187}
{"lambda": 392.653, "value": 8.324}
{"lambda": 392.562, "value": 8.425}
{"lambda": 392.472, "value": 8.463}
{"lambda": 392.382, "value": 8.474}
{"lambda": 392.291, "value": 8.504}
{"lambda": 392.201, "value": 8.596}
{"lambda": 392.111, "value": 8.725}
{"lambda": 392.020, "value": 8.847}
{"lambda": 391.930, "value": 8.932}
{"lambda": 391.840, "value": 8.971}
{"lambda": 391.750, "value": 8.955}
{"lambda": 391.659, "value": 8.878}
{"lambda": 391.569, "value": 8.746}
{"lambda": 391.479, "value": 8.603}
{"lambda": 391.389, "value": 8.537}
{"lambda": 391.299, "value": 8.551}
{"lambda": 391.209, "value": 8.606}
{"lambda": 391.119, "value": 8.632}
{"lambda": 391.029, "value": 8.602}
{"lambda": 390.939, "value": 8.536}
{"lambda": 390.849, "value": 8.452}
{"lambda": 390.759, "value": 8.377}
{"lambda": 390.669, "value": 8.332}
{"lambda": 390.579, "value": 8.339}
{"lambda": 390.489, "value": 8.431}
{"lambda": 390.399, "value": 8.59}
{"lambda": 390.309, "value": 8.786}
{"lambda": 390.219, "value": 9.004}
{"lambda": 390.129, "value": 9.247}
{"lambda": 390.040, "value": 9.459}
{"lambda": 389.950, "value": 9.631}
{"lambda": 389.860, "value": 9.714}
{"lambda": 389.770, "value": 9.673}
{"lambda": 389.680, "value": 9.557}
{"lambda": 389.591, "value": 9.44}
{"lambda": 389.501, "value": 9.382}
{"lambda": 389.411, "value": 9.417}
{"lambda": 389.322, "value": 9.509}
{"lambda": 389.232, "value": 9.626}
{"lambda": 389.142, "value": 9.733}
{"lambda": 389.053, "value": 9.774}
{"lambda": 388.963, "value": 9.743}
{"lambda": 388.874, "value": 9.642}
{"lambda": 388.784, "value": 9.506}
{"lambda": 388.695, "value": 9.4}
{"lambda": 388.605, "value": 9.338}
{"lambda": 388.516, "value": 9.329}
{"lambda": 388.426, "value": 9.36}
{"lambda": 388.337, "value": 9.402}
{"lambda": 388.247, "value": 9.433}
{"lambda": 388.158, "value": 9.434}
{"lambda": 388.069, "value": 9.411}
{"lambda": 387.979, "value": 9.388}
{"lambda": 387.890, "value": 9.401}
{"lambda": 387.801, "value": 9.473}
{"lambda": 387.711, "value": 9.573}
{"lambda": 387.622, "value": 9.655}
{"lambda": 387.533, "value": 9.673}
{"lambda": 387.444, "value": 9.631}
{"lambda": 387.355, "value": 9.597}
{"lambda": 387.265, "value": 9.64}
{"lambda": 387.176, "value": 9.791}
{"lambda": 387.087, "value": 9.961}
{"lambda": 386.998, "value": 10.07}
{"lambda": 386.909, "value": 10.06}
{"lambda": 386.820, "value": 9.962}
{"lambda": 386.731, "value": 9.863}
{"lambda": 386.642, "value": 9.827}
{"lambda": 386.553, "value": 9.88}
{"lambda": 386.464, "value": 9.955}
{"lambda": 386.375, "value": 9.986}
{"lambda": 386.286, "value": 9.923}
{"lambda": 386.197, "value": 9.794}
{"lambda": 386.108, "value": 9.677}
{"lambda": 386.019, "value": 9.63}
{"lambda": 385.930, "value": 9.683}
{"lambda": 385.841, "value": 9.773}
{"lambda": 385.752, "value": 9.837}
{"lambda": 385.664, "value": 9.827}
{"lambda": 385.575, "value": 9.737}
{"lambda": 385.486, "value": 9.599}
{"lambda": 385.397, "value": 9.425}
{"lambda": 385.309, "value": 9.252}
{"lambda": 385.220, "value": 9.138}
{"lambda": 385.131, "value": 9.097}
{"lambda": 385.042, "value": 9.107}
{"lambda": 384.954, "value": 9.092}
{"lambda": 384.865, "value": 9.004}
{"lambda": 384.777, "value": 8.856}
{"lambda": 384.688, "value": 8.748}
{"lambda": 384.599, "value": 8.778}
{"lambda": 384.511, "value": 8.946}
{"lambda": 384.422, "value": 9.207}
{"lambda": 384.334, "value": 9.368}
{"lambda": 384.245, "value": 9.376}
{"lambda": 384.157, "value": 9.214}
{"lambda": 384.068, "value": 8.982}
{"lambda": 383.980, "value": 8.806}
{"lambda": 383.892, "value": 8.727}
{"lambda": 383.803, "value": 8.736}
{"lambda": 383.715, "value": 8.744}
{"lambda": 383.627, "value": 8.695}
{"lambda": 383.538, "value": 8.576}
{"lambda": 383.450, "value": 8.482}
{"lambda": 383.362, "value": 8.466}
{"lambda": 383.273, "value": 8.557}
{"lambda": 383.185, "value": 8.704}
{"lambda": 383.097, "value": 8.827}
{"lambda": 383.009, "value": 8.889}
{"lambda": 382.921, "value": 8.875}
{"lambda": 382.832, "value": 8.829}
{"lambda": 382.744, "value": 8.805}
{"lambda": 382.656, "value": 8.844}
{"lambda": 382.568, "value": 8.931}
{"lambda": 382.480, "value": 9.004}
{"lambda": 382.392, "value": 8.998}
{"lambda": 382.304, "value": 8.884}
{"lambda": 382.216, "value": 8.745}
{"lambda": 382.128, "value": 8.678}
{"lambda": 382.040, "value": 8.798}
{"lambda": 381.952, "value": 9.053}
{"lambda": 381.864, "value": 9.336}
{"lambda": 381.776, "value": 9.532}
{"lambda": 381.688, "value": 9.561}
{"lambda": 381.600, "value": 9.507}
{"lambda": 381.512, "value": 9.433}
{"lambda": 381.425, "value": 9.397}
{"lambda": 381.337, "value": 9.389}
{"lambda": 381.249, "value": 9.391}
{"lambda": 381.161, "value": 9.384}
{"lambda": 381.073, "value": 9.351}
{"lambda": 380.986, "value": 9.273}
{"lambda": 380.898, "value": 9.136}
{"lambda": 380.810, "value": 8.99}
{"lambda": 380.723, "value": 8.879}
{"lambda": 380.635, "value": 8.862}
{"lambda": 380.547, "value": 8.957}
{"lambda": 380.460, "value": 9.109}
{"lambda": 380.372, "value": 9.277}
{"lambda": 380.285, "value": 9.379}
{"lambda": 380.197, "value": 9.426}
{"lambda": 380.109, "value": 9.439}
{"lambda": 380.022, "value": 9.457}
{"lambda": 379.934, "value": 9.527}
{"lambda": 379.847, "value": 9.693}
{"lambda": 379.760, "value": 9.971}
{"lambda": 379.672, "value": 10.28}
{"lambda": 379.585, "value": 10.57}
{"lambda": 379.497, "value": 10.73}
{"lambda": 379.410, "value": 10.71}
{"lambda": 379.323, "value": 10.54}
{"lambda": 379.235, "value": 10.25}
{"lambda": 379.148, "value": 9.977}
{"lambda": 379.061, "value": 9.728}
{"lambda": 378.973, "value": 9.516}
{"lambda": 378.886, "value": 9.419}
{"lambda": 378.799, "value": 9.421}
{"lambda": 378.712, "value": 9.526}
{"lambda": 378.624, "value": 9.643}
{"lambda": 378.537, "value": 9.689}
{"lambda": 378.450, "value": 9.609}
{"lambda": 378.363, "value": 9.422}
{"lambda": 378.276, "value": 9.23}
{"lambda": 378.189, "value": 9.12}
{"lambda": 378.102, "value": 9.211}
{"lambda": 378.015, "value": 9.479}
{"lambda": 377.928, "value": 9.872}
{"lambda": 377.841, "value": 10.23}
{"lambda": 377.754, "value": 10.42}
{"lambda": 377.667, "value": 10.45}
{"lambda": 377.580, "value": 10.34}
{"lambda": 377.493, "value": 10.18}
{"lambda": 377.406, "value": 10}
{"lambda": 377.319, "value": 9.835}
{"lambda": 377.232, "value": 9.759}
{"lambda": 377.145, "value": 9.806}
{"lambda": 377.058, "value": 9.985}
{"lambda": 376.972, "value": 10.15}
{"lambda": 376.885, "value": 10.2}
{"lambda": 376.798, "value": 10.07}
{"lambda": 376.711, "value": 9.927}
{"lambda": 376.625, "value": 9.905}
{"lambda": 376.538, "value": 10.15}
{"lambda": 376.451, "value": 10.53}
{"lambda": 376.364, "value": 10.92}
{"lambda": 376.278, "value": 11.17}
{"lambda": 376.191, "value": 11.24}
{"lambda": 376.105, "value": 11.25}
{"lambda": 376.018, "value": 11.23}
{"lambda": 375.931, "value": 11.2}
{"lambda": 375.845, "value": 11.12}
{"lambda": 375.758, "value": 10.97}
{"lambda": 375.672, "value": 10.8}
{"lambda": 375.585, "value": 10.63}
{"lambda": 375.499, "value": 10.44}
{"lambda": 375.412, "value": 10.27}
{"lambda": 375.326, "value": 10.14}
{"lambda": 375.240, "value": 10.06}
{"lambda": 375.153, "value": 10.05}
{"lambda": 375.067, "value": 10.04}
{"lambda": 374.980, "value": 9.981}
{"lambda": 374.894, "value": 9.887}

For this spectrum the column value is 0.950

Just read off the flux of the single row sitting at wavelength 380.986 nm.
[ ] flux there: 9.273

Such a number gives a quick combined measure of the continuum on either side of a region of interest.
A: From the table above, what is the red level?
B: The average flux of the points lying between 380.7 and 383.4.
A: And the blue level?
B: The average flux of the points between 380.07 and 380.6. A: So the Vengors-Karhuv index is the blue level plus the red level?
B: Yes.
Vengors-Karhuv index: 18.3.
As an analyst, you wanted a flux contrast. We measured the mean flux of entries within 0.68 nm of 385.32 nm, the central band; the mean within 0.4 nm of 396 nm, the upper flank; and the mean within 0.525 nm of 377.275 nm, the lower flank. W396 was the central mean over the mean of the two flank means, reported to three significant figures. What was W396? 1.02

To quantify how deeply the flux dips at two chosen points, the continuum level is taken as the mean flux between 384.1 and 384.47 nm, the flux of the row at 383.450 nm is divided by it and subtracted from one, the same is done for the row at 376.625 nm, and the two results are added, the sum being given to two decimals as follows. 0.02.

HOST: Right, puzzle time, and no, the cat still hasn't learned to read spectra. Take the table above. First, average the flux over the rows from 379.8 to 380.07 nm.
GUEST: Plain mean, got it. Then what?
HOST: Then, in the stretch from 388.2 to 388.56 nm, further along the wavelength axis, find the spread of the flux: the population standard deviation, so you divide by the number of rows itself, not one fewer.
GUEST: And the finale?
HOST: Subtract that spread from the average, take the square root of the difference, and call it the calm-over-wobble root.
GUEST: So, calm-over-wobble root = 3.09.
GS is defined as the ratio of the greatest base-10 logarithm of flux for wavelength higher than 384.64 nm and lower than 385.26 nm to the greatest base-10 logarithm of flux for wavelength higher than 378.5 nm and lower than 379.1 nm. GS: 0.97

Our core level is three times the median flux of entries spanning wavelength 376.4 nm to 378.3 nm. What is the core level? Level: 30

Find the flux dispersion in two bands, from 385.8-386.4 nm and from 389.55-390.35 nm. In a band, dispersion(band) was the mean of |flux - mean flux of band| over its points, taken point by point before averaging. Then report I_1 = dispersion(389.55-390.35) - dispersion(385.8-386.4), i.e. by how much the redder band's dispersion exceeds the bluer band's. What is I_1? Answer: 0.15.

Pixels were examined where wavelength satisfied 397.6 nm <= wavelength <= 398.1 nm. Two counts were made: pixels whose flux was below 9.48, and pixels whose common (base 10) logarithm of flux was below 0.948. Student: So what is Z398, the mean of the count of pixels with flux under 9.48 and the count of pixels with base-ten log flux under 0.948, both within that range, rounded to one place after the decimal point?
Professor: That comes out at 5.0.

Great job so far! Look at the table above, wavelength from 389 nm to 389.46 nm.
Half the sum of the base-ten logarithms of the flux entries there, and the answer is 2.46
